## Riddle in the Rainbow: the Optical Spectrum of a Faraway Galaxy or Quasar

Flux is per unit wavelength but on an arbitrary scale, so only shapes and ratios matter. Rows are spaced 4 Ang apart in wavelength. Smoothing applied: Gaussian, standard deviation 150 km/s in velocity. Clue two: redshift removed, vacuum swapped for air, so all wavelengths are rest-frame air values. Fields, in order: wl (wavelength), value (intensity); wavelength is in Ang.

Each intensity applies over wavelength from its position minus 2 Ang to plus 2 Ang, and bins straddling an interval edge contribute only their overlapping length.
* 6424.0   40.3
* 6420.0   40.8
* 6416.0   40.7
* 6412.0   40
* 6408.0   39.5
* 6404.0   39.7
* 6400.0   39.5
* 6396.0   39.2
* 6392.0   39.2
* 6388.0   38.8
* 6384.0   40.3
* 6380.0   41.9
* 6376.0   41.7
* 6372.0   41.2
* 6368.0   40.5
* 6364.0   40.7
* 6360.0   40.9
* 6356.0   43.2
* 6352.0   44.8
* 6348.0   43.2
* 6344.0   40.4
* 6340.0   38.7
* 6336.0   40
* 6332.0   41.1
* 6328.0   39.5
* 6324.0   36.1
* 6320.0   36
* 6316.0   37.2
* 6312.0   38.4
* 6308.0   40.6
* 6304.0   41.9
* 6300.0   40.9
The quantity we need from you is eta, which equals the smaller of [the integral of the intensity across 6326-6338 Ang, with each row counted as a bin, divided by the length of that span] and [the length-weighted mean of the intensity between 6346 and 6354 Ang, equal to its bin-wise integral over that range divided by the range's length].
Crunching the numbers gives 40.2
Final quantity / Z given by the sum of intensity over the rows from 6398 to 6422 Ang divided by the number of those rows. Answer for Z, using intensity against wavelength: 40.0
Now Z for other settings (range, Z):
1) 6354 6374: 41.3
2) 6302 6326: 38.4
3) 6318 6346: 38.8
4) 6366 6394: 40.5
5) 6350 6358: 44.0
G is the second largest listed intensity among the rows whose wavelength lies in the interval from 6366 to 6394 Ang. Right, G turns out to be 41.7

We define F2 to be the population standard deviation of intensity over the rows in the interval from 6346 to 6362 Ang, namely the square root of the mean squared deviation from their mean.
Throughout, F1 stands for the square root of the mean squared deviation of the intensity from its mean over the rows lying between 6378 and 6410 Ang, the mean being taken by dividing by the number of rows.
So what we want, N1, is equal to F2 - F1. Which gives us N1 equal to 0.5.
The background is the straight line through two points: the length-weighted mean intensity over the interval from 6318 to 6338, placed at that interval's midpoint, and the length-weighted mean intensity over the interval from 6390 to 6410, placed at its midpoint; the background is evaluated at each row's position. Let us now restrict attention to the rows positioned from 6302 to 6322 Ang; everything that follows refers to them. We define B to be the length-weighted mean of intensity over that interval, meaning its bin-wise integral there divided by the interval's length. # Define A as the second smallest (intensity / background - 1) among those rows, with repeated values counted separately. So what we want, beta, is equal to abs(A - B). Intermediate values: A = -0.031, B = 38.8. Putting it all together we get 38.9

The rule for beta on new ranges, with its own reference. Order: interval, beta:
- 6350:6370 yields 42.0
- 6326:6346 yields 39.9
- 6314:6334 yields 38.0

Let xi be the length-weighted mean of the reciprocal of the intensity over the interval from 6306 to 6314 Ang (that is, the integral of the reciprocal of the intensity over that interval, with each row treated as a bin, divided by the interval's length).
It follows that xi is 0.0253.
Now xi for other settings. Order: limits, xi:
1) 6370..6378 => 0.0241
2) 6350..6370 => 0.0238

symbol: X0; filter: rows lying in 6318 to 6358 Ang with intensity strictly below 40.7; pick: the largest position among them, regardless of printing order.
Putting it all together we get 6344.0 Ang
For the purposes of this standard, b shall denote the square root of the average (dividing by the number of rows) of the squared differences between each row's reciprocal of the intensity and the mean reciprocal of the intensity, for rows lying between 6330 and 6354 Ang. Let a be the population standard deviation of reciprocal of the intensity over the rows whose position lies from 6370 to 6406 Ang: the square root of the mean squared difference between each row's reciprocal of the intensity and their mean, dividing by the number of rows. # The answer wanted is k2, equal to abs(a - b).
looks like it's 0.0005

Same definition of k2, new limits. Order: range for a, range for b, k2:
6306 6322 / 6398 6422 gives 0.0008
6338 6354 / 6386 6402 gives 0.0012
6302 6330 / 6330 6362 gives 0.0003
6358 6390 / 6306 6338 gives 0.0007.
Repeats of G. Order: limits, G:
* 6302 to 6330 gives 40.6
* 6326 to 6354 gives 43.2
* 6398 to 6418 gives 40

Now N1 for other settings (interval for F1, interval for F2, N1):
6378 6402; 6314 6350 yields 1.2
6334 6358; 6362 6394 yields -1.1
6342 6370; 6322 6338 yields 0.2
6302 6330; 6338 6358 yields 0.1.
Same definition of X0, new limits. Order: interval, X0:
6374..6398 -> 6396.0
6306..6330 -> 6328.0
